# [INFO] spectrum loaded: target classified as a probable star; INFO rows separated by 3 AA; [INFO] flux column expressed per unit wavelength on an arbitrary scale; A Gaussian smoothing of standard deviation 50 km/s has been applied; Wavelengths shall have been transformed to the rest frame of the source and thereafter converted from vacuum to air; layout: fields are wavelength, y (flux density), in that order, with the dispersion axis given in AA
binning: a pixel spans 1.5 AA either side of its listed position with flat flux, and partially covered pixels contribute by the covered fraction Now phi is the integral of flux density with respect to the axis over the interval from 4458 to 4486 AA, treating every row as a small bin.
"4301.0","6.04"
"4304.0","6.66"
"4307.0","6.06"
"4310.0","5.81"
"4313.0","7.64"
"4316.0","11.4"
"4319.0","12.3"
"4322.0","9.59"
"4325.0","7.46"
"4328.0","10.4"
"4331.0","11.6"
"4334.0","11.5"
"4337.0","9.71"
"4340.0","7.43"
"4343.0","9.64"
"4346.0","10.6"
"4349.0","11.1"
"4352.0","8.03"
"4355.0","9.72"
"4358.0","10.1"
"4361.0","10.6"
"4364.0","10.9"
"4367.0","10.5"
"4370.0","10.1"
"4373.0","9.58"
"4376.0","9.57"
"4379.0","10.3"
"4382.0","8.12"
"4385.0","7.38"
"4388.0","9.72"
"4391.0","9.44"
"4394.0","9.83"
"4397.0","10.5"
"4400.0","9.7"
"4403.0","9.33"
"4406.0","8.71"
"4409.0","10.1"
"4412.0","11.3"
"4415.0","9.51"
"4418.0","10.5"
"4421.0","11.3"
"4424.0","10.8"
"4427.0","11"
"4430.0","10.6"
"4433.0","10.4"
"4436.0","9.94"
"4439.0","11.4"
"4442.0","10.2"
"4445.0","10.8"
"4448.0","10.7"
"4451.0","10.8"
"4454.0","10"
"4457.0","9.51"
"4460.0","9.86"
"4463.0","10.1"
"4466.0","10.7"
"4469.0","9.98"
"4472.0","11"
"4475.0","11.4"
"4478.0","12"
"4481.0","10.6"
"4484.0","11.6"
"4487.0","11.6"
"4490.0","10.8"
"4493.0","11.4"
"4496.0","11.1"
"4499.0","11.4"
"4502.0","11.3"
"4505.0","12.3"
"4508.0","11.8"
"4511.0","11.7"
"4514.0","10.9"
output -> 302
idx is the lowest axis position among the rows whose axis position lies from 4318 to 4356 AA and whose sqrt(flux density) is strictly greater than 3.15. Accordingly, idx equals 4319.0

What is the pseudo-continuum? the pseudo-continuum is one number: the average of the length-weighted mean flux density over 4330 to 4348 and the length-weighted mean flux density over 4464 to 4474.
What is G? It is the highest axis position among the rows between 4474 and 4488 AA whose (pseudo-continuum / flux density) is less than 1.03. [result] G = 4487.0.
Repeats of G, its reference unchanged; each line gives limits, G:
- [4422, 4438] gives 4433.0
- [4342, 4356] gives 4349.0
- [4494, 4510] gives 4508.0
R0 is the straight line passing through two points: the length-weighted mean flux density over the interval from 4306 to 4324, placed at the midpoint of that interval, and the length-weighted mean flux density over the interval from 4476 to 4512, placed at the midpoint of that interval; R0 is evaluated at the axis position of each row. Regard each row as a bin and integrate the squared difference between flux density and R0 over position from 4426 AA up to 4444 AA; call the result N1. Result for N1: 5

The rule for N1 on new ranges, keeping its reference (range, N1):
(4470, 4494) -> 5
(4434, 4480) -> 25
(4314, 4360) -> 138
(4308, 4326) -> 95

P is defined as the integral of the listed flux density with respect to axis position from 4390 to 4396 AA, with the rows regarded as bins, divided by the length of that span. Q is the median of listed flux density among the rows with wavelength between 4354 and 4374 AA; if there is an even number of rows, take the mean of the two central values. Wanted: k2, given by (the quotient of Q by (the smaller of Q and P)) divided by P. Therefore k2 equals 0.107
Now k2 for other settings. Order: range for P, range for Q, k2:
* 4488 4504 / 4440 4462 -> 0.089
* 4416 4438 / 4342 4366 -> 0.094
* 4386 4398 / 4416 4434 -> 0.113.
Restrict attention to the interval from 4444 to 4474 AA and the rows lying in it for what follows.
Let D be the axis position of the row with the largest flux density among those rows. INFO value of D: 4472.0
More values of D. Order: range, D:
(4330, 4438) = 4331.0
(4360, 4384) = 4364.0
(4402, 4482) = 4478.0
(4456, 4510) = 4505.0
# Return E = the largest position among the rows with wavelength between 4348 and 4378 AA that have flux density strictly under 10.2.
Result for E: 4376.0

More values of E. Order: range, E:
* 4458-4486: 4469.0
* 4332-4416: 4415.0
